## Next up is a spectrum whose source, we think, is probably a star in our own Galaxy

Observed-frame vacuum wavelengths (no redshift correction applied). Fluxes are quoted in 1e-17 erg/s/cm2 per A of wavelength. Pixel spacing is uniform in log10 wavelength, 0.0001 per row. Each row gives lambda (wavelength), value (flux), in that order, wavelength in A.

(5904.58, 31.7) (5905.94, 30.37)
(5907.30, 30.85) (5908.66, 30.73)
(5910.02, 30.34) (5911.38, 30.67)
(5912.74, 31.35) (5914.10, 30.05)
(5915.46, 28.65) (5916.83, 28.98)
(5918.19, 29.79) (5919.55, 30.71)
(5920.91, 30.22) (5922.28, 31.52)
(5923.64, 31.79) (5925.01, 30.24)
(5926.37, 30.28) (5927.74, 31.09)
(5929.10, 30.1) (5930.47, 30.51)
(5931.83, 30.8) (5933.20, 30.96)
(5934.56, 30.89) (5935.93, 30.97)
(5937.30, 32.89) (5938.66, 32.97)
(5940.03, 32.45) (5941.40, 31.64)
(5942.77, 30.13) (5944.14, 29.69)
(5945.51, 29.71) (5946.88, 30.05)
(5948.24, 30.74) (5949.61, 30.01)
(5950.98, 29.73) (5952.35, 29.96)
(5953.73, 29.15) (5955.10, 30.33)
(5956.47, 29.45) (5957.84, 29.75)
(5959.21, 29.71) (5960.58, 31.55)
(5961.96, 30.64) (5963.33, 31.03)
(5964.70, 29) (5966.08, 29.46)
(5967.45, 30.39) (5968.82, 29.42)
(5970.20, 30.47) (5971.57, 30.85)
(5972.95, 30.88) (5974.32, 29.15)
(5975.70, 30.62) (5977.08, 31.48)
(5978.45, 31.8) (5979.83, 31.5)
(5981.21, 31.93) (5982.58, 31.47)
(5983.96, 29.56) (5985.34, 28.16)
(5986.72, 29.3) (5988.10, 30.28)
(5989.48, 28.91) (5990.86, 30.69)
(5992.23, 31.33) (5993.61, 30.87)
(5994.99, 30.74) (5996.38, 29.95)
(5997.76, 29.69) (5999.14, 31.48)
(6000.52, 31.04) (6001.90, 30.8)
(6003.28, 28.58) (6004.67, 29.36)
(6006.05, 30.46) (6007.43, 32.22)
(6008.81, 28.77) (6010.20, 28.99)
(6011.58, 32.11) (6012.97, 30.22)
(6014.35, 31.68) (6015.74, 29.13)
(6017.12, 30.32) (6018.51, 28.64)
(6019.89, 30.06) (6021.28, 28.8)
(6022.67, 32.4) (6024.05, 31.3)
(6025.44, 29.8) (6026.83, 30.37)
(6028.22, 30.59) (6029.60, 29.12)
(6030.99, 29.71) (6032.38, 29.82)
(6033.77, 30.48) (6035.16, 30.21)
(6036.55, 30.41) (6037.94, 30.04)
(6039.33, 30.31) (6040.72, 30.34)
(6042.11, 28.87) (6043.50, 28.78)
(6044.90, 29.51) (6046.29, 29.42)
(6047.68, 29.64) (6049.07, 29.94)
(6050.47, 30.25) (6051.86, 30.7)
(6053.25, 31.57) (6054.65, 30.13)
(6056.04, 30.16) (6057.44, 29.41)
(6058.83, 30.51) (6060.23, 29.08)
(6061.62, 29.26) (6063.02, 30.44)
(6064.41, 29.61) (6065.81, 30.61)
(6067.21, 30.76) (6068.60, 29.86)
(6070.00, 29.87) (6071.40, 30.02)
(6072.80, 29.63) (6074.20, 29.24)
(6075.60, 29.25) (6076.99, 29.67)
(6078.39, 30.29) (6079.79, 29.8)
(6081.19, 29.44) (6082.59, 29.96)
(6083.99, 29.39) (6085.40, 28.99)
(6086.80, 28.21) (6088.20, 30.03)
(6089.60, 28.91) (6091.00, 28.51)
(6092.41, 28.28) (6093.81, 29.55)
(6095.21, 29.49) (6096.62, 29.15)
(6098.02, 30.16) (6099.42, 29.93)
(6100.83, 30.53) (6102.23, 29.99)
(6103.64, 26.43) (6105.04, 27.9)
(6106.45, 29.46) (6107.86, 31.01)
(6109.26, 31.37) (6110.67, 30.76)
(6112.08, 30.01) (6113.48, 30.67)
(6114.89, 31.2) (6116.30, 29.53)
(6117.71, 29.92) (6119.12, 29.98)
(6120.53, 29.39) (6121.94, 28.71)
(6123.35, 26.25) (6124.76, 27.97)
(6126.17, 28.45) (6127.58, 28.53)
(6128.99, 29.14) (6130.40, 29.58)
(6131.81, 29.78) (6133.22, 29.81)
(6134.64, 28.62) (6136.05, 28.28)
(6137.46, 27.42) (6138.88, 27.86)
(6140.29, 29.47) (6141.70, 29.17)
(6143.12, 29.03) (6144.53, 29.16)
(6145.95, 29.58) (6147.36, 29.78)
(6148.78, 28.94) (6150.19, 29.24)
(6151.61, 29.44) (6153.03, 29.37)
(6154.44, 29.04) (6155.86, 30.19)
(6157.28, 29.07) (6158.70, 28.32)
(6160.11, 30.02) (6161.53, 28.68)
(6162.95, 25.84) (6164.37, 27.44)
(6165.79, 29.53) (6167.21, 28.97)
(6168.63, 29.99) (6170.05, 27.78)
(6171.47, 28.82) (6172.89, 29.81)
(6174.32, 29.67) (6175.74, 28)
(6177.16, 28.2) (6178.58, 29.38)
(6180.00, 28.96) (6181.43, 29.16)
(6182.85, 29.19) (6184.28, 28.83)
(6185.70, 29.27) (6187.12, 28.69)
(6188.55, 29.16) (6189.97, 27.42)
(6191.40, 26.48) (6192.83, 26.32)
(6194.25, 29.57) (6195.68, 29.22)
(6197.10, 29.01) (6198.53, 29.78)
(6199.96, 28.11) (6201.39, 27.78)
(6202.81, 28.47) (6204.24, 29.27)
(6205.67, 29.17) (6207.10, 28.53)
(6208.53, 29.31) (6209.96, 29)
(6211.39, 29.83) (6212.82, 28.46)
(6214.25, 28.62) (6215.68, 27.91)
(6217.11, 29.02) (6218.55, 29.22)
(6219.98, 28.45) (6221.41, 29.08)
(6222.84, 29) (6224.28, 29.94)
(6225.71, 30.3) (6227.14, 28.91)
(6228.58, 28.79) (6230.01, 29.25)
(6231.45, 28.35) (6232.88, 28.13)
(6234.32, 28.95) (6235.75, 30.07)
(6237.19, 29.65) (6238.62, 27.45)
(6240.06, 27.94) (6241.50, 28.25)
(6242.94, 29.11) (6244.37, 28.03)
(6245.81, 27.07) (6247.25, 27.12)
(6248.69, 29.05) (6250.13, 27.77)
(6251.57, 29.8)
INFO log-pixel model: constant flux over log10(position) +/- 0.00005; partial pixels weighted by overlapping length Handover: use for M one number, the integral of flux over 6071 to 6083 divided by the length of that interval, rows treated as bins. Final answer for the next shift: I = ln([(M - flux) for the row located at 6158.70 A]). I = 0.32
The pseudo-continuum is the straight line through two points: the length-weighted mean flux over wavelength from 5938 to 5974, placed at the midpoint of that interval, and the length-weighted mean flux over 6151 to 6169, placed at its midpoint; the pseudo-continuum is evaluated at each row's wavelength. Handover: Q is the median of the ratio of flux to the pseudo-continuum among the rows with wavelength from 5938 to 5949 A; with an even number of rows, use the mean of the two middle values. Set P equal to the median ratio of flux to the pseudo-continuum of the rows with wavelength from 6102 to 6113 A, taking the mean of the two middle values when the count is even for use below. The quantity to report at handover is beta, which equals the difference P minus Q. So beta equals 0.02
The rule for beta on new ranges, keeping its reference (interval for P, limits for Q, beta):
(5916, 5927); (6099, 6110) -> -0.03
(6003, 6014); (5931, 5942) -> -0.03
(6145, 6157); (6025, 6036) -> 0.01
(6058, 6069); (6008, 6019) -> 0.03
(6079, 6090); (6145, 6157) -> -0.02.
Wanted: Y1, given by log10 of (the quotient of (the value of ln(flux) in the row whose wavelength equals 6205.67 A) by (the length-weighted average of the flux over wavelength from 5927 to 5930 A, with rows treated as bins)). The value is -0.957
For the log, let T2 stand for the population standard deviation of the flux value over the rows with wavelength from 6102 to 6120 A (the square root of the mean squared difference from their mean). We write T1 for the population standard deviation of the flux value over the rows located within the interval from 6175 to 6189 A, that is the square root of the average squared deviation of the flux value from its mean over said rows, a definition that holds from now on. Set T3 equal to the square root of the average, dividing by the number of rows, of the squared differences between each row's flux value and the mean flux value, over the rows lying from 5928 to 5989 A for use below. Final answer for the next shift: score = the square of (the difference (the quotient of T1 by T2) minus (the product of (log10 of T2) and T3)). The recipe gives 0.0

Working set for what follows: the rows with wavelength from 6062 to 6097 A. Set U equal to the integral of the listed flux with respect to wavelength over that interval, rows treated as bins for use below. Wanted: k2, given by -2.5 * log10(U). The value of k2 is -7.54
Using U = 1034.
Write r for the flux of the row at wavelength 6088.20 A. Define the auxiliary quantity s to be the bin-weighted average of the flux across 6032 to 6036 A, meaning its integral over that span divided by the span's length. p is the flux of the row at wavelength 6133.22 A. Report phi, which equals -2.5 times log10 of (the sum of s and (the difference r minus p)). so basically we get -3.71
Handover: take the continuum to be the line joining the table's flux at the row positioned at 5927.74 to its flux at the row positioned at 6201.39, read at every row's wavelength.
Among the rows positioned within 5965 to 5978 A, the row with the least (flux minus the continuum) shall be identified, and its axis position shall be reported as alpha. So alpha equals 5974.32 A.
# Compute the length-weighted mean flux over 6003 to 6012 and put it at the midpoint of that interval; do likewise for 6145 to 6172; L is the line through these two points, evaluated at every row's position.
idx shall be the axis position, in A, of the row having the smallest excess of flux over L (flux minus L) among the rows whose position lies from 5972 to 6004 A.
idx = 5985.34 A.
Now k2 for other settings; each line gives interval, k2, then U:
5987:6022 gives -7.56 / 1057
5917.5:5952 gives -7.57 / 1062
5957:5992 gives -7.57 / 1062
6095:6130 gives -7.53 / 1030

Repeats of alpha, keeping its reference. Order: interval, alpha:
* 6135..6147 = 6137.46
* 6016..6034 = 6018.51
